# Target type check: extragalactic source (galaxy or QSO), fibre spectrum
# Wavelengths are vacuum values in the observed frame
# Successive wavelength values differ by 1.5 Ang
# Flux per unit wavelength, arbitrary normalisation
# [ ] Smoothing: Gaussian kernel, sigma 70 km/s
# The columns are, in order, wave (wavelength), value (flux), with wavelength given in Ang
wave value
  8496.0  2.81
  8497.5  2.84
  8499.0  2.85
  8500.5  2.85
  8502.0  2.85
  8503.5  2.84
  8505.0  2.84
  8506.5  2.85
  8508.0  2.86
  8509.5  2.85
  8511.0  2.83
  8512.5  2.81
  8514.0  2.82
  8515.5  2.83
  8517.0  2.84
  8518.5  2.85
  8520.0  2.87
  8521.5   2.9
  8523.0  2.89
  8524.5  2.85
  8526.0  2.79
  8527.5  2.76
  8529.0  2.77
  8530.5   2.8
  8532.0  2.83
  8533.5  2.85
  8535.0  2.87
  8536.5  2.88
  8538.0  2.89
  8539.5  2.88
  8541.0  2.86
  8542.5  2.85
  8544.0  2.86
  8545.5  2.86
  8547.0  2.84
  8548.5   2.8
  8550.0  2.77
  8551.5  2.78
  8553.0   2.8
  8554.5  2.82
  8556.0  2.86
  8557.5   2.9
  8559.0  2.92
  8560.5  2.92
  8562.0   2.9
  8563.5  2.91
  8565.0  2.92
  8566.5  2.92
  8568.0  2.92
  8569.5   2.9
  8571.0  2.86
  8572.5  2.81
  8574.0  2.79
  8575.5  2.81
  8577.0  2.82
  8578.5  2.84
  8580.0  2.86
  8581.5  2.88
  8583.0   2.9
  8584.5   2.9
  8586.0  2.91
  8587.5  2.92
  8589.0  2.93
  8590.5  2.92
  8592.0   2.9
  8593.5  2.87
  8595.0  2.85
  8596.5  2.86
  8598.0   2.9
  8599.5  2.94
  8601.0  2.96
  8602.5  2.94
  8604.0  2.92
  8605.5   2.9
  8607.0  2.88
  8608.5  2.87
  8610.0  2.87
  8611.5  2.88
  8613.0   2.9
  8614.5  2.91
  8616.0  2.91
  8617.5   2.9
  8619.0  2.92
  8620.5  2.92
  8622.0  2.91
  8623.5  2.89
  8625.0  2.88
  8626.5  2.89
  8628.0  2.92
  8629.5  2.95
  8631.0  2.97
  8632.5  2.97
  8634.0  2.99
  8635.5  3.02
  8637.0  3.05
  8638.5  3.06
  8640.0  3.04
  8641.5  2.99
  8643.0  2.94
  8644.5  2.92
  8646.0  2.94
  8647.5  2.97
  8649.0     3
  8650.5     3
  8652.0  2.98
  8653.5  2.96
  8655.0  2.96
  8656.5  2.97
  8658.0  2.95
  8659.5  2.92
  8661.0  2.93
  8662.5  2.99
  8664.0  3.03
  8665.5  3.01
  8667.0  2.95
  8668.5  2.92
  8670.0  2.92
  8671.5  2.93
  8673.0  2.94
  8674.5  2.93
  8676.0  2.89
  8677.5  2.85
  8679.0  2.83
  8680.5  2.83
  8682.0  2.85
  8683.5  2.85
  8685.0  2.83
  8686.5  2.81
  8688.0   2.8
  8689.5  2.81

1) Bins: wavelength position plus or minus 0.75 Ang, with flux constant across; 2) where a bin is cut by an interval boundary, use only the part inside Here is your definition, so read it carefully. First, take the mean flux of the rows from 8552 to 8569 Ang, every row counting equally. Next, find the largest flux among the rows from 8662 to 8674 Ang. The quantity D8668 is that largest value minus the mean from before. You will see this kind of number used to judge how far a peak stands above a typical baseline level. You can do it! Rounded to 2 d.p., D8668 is 0.14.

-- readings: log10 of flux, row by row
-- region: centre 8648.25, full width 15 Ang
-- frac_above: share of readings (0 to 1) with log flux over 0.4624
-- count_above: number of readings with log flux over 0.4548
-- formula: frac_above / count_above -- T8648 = 0.100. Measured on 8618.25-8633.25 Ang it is 0.070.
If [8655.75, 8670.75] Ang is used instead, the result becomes 0.100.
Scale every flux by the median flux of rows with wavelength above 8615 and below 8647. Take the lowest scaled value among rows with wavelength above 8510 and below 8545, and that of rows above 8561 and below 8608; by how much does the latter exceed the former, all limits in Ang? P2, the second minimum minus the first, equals 0.010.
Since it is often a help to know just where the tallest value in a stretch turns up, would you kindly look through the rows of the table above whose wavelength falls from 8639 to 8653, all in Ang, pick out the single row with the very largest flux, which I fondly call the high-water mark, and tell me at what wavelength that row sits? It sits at 8640.0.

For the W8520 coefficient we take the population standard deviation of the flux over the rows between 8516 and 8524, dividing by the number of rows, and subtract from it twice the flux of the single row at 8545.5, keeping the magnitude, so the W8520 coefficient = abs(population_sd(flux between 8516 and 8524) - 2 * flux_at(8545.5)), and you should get 5.70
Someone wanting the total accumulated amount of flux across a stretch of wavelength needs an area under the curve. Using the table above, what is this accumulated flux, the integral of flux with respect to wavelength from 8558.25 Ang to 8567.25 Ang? 26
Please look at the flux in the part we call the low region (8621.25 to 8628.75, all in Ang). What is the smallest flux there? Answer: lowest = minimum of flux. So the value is 2.88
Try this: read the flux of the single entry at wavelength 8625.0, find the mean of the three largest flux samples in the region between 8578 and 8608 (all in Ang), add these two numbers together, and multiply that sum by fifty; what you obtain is 291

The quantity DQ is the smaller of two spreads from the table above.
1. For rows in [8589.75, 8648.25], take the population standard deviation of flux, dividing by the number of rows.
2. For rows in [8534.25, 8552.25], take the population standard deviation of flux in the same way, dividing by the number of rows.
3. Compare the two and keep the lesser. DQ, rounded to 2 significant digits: 0.038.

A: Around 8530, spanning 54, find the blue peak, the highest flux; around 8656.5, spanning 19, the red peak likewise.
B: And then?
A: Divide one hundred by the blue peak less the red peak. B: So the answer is -769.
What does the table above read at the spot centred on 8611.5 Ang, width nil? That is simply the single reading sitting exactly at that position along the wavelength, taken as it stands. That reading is 2.88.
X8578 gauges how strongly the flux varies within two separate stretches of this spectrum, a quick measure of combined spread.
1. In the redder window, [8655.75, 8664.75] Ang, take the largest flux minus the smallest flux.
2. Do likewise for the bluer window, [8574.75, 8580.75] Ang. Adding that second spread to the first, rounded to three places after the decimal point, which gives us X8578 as 0.160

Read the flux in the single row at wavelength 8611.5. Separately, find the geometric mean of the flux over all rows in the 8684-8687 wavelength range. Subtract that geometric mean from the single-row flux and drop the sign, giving 0.060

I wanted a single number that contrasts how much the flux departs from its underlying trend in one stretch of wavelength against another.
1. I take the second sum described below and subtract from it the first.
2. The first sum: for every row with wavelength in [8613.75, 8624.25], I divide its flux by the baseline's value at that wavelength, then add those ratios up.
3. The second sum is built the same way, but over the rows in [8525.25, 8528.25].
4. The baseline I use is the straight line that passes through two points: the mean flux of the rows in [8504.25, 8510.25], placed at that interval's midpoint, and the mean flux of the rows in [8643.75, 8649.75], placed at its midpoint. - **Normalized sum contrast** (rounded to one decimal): -5.0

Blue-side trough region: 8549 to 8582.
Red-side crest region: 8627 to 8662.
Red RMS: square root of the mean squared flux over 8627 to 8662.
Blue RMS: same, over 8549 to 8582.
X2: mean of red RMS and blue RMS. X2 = 2.92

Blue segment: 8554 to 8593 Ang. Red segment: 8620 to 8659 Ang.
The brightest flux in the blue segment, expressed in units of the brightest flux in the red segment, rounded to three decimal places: 0.958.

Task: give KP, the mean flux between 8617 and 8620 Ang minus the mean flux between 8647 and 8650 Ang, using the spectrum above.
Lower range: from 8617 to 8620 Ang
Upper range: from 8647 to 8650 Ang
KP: -0.08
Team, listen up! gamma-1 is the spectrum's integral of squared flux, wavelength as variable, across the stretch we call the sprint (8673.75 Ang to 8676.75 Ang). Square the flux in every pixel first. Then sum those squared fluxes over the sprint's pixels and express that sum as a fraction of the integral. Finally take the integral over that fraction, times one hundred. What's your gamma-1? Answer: 3811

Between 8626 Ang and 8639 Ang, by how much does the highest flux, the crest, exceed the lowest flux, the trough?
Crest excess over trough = 0.170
